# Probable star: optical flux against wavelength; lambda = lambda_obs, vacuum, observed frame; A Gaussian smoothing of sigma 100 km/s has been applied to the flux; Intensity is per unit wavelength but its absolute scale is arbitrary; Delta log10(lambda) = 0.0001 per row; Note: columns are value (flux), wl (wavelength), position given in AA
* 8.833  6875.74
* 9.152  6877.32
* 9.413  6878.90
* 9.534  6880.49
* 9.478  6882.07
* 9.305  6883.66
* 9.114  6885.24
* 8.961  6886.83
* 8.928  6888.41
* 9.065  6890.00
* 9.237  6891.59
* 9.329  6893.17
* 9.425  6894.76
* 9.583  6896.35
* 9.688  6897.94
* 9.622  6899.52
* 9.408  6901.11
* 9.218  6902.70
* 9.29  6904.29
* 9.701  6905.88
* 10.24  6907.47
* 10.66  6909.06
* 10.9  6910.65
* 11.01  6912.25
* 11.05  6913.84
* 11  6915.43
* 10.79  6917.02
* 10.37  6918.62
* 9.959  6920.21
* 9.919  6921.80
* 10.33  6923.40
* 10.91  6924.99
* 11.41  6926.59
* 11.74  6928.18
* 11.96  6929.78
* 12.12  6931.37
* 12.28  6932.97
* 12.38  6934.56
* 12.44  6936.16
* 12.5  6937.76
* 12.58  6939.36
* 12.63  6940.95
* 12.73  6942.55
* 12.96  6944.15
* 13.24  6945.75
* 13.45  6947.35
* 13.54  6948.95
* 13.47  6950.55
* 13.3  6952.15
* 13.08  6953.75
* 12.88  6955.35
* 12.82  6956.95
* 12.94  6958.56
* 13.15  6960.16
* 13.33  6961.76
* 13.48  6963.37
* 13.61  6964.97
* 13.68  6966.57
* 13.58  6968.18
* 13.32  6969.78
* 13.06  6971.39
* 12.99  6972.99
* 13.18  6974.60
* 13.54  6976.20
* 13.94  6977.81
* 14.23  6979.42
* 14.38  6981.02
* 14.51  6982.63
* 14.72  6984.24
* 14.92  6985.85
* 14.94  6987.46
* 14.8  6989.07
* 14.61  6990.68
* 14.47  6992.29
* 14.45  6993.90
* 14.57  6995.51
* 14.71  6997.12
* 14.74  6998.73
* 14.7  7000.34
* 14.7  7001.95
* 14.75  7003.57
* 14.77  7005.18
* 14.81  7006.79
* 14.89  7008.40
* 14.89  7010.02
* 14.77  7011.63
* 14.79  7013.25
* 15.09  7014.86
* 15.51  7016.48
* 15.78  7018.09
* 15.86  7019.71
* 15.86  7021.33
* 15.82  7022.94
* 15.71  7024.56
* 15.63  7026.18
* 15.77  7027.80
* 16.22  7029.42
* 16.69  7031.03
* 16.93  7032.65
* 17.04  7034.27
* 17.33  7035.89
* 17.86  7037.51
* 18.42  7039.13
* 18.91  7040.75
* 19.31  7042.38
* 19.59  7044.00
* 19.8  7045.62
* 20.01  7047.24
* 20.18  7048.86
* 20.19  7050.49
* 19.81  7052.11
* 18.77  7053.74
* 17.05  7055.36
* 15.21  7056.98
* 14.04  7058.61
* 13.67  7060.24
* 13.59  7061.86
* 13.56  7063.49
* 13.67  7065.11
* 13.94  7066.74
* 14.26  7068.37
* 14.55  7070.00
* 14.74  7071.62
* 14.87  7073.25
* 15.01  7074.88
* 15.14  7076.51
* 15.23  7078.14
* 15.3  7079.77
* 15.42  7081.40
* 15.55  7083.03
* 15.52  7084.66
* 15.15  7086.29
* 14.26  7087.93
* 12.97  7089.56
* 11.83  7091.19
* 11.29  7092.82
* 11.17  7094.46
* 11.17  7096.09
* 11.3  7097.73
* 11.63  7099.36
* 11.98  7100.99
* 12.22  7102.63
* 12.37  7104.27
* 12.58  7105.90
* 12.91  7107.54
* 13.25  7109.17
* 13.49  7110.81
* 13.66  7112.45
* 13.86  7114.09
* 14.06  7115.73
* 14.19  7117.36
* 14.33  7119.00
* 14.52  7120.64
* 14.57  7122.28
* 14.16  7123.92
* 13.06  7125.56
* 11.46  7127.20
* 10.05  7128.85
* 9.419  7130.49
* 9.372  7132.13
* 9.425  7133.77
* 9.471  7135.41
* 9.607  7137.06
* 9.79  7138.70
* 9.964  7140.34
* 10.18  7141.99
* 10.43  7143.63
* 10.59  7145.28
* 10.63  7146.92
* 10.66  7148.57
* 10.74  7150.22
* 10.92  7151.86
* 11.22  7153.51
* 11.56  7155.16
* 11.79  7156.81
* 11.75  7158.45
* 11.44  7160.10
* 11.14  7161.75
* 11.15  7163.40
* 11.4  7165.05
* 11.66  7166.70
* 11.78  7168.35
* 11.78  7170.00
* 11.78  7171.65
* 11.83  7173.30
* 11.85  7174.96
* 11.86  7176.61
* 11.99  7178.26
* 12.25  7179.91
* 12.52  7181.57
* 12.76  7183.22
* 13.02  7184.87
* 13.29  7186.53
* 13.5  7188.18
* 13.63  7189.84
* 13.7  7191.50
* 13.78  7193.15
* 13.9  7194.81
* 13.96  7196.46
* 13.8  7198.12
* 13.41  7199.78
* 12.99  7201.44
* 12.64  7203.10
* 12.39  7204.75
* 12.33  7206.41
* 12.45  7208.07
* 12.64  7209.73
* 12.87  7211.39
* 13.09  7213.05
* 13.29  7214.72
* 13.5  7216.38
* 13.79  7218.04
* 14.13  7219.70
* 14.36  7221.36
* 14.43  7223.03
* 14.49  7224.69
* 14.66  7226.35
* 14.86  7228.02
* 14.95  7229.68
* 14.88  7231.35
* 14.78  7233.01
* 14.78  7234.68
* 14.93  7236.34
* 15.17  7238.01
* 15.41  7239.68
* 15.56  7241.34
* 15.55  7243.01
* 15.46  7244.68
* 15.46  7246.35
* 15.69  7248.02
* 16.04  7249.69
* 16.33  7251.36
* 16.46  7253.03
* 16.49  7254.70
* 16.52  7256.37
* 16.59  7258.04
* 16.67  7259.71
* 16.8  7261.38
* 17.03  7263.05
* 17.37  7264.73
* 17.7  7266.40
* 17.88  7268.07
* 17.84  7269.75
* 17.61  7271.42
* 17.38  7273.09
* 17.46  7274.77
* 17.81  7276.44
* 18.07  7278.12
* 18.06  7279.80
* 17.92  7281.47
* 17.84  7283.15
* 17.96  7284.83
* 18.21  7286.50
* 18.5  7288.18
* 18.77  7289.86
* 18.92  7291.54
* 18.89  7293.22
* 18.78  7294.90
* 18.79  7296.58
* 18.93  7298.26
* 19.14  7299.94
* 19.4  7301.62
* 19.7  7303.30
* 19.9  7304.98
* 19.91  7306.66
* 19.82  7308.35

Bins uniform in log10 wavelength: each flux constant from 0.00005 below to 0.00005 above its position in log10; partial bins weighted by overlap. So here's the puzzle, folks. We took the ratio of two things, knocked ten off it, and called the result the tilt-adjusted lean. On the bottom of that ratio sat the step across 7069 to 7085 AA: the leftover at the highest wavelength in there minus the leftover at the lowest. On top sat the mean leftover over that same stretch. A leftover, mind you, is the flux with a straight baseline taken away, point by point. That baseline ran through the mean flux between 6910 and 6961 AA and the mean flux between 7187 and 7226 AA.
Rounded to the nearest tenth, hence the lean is -7.4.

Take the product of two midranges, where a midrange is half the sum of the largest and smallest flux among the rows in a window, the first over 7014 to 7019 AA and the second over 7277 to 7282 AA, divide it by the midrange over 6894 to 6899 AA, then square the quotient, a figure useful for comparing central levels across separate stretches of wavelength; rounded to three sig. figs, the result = 845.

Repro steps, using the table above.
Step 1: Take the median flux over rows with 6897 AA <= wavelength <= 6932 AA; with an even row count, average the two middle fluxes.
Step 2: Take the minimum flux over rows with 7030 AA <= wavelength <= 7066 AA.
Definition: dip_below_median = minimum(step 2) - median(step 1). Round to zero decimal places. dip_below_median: 3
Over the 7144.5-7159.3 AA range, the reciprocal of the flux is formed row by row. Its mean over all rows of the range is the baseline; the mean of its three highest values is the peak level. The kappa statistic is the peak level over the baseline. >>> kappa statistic 1.04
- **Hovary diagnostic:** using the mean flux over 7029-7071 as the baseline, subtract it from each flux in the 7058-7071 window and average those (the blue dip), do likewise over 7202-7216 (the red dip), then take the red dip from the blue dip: 1.2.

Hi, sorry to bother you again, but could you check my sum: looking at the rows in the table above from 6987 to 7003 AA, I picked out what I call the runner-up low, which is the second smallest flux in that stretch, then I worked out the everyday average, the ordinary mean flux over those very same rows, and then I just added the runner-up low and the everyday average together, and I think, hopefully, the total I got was 29.1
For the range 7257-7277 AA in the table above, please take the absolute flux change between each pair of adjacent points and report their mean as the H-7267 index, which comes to 0.202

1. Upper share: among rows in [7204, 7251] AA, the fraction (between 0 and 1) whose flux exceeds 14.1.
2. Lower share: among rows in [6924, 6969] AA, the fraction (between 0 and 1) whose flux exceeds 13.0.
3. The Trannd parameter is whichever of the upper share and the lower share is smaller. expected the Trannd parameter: 0.4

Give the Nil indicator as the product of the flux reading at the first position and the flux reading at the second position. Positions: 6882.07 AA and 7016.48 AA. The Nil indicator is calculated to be 147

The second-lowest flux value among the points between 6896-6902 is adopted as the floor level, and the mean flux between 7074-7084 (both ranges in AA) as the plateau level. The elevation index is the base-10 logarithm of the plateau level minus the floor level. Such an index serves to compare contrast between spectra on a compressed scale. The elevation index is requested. 0.8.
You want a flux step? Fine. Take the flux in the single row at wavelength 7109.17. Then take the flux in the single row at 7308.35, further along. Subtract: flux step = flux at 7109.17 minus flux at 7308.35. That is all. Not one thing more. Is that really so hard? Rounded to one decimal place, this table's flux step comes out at -6.6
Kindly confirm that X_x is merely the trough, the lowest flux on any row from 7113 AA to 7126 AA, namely 13.06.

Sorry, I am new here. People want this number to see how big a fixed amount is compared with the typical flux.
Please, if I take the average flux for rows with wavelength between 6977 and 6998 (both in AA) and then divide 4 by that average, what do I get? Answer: 0.275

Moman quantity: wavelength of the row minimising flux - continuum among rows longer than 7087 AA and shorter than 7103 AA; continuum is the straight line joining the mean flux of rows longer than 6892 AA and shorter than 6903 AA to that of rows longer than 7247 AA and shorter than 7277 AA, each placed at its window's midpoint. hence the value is 7096.09 AA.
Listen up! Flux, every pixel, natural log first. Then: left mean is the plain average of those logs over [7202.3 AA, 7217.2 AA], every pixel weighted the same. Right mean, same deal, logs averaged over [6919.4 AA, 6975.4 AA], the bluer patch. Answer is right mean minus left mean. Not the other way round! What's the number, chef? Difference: -0.02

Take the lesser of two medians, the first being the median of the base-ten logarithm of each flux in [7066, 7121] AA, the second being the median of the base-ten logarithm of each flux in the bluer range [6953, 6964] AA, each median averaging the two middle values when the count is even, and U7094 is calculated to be 1.117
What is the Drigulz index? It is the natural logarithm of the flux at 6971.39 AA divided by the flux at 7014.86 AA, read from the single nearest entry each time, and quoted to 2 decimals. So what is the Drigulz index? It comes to -0.14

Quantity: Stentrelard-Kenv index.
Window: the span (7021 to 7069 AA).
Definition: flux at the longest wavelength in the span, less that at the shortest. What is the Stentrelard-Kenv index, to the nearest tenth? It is -1.6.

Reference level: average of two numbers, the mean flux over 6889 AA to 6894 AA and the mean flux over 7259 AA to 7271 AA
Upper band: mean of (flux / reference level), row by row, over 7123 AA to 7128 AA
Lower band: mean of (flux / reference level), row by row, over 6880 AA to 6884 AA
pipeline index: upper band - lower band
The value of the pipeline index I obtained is 0.26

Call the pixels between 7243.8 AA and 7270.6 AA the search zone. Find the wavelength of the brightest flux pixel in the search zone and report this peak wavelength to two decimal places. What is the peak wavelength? 7268.07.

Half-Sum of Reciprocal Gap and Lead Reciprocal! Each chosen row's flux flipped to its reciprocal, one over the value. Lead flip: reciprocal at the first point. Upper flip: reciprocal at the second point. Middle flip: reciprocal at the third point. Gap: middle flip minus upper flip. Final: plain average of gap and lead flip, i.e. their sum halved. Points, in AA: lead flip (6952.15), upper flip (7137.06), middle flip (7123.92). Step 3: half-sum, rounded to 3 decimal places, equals 0.021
